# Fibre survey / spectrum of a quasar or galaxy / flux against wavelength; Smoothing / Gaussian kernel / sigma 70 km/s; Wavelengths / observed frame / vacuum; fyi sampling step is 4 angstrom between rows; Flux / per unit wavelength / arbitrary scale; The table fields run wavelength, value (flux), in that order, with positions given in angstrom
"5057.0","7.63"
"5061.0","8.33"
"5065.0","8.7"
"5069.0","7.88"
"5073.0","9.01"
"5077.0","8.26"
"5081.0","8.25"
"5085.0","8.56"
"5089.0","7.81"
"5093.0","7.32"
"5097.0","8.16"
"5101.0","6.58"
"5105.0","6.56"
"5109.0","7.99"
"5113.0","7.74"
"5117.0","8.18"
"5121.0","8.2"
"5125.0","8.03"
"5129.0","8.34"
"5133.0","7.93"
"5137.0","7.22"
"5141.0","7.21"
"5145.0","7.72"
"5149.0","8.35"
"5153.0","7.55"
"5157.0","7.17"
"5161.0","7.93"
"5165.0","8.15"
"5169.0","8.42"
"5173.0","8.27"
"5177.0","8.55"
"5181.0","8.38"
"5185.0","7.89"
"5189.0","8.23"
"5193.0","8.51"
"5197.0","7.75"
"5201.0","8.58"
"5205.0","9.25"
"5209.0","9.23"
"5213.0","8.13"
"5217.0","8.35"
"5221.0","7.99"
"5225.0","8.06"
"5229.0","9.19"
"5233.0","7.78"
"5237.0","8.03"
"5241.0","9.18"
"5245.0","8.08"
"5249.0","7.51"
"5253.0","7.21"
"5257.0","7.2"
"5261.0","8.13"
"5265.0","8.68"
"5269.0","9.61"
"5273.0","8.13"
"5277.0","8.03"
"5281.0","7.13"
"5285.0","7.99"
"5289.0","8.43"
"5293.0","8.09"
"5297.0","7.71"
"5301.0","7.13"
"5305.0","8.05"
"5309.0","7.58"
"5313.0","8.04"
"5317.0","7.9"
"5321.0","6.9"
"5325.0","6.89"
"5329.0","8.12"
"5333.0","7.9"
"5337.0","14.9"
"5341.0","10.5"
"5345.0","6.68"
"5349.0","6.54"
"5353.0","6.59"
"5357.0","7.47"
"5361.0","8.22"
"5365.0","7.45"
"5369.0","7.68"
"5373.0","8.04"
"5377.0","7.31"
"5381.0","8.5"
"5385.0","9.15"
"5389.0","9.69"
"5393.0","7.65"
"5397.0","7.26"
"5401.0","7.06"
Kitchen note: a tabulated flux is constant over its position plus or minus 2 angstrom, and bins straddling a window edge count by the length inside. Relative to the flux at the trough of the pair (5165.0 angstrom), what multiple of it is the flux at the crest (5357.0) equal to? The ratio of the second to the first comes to 0.92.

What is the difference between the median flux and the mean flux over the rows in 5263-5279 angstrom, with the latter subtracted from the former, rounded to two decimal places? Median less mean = -0.21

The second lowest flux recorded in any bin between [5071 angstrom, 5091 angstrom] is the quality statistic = 8.25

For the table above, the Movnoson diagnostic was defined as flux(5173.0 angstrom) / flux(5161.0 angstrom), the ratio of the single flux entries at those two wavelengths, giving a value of 1.0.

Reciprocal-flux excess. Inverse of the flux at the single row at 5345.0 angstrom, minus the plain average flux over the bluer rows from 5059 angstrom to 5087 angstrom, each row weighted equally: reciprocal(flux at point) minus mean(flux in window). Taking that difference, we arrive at -8.3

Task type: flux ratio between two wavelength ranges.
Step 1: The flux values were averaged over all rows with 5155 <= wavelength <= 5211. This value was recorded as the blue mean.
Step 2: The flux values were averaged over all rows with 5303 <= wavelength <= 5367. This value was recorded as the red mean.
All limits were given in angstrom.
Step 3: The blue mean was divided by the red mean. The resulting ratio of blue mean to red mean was 1.025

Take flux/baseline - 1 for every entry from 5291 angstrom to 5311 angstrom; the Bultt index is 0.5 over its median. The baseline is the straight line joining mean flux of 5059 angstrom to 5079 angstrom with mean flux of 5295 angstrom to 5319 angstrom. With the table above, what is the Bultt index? -71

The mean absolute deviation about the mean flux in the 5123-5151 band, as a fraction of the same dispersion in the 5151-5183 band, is 1.01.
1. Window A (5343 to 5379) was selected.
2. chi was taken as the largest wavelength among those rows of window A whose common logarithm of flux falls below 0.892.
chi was 5377.0 angstrom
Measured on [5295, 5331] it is 5325.0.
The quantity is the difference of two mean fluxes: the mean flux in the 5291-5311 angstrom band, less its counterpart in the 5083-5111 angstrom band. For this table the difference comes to 0.1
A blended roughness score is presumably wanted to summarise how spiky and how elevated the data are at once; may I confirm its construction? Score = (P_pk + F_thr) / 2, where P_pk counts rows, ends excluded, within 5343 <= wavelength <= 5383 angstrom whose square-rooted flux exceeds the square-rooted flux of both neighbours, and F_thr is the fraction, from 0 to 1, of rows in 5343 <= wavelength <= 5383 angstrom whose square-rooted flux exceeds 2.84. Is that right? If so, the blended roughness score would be 1.1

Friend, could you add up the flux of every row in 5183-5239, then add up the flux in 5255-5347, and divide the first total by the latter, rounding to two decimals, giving 0.62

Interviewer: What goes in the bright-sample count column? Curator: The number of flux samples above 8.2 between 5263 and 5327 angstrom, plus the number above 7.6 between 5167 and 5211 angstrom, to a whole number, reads 14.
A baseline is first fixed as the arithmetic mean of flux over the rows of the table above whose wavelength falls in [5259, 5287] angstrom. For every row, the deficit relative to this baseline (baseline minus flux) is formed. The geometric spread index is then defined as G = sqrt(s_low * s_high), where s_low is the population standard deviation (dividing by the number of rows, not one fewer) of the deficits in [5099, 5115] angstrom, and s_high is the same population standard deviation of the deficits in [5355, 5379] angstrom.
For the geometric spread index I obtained 0.46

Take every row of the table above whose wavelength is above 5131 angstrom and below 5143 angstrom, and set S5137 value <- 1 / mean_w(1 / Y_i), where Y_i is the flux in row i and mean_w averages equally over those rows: 7.4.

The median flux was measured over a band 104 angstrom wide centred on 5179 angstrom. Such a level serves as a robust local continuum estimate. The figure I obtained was 8.19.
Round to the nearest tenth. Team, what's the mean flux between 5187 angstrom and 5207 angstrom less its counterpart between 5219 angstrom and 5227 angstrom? 0.4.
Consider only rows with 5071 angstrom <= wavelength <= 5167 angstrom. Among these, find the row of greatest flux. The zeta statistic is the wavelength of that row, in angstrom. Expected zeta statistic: 5073.0 angstrom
